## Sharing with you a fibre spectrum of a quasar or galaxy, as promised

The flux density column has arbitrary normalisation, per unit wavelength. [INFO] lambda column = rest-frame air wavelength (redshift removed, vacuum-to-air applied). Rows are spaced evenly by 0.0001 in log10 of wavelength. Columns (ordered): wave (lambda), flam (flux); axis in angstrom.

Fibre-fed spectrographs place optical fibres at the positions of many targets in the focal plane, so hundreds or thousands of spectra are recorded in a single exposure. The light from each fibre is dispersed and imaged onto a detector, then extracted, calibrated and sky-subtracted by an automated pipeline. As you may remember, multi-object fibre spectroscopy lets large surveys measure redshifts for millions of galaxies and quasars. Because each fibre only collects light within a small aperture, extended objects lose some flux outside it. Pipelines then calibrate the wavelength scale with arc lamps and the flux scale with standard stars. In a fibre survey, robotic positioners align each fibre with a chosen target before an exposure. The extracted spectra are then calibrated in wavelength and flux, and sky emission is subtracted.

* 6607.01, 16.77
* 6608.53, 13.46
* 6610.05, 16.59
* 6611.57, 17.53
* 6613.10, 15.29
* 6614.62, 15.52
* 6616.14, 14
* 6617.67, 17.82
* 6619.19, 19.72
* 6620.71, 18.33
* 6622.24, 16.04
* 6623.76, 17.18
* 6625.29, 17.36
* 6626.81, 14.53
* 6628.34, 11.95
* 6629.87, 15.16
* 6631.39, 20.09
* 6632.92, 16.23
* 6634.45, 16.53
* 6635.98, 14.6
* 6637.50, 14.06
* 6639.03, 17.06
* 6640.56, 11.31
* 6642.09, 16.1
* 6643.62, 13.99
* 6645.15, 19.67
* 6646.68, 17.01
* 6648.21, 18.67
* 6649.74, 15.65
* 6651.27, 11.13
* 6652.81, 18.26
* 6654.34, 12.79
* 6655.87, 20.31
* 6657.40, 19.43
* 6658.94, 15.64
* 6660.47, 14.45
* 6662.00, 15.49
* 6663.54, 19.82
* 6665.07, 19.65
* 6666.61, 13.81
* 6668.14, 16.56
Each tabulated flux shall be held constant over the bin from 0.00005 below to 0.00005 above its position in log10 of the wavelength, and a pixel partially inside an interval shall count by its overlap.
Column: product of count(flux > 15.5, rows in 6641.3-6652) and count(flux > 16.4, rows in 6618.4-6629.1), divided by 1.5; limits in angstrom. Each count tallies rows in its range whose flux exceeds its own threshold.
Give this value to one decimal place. 13.3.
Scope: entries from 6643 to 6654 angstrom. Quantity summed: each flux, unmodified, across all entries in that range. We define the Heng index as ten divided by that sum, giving 0.0874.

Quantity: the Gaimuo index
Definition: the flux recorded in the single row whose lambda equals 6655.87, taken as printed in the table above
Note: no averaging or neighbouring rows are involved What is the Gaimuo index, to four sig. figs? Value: 20.31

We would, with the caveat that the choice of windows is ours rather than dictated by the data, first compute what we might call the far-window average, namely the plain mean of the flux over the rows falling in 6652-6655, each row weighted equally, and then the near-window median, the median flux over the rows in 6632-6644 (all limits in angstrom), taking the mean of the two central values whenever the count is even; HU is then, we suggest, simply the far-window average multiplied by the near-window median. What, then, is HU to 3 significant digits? 238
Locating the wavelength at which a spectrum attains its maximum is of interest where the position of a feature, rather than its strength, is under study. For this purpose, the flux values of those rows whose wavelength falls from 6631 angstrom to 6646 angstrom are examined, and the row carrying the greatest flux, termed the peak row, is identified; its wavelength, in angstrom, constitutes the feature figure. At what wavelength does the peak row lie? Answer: 6631.39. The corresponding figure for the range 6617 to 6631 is 6619.19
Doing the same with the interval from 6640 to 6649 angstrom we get 6645.15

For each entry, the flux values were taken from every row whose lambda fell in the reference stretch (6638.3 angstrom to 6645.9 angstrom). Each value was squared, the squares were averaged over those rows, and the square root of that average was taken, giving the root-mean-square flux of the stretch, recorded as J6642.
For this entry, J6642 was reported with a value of 15.9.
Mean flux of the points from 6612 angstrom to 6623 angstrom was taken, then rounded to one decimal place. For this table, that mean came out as 16.7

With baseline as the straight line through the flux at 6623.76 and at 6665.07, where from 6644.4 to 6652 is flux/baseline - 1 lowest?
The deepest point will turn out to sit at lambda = 6651.27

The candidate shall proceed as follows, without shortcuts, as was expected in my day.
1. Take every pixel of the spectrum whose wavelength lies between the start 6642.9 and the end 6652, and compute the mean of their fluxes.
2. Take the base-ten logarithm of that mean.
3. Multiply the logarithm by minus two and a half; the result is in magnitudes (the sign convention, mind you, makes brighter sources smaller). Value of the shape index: -3.01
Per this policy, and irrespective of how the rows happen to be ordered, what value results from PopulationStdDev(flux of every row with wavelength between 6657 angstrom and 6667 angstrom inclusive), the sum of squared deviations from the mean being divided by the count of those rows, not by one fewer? 2.4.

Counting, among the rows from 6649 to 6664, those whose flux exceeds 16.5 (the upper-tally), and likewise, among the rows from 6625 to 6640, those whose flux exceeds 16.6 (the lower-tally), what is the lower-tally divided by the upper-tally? 0.75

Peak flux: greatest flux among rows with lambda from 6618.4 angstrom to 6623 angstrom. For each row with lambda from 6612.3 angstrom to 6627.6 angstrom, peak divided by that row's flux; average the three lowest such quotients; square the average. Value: 1.13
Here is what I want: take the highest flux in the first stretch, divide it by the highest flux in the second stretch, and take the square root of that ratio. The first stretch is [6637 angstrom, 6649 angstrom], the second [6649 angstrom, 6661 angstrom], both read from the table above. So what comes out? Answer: 0.984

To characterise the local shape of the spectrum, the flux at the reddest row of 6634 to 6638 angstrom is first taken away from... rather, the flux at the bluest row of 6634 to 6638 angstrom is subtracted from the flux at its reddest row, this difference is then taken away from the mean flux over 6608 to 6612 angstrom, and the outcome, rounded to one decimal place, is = 18.3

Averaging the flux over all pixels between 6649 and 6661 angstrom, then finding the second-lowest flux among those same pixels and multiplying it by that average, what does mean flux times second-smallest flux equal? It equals 204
